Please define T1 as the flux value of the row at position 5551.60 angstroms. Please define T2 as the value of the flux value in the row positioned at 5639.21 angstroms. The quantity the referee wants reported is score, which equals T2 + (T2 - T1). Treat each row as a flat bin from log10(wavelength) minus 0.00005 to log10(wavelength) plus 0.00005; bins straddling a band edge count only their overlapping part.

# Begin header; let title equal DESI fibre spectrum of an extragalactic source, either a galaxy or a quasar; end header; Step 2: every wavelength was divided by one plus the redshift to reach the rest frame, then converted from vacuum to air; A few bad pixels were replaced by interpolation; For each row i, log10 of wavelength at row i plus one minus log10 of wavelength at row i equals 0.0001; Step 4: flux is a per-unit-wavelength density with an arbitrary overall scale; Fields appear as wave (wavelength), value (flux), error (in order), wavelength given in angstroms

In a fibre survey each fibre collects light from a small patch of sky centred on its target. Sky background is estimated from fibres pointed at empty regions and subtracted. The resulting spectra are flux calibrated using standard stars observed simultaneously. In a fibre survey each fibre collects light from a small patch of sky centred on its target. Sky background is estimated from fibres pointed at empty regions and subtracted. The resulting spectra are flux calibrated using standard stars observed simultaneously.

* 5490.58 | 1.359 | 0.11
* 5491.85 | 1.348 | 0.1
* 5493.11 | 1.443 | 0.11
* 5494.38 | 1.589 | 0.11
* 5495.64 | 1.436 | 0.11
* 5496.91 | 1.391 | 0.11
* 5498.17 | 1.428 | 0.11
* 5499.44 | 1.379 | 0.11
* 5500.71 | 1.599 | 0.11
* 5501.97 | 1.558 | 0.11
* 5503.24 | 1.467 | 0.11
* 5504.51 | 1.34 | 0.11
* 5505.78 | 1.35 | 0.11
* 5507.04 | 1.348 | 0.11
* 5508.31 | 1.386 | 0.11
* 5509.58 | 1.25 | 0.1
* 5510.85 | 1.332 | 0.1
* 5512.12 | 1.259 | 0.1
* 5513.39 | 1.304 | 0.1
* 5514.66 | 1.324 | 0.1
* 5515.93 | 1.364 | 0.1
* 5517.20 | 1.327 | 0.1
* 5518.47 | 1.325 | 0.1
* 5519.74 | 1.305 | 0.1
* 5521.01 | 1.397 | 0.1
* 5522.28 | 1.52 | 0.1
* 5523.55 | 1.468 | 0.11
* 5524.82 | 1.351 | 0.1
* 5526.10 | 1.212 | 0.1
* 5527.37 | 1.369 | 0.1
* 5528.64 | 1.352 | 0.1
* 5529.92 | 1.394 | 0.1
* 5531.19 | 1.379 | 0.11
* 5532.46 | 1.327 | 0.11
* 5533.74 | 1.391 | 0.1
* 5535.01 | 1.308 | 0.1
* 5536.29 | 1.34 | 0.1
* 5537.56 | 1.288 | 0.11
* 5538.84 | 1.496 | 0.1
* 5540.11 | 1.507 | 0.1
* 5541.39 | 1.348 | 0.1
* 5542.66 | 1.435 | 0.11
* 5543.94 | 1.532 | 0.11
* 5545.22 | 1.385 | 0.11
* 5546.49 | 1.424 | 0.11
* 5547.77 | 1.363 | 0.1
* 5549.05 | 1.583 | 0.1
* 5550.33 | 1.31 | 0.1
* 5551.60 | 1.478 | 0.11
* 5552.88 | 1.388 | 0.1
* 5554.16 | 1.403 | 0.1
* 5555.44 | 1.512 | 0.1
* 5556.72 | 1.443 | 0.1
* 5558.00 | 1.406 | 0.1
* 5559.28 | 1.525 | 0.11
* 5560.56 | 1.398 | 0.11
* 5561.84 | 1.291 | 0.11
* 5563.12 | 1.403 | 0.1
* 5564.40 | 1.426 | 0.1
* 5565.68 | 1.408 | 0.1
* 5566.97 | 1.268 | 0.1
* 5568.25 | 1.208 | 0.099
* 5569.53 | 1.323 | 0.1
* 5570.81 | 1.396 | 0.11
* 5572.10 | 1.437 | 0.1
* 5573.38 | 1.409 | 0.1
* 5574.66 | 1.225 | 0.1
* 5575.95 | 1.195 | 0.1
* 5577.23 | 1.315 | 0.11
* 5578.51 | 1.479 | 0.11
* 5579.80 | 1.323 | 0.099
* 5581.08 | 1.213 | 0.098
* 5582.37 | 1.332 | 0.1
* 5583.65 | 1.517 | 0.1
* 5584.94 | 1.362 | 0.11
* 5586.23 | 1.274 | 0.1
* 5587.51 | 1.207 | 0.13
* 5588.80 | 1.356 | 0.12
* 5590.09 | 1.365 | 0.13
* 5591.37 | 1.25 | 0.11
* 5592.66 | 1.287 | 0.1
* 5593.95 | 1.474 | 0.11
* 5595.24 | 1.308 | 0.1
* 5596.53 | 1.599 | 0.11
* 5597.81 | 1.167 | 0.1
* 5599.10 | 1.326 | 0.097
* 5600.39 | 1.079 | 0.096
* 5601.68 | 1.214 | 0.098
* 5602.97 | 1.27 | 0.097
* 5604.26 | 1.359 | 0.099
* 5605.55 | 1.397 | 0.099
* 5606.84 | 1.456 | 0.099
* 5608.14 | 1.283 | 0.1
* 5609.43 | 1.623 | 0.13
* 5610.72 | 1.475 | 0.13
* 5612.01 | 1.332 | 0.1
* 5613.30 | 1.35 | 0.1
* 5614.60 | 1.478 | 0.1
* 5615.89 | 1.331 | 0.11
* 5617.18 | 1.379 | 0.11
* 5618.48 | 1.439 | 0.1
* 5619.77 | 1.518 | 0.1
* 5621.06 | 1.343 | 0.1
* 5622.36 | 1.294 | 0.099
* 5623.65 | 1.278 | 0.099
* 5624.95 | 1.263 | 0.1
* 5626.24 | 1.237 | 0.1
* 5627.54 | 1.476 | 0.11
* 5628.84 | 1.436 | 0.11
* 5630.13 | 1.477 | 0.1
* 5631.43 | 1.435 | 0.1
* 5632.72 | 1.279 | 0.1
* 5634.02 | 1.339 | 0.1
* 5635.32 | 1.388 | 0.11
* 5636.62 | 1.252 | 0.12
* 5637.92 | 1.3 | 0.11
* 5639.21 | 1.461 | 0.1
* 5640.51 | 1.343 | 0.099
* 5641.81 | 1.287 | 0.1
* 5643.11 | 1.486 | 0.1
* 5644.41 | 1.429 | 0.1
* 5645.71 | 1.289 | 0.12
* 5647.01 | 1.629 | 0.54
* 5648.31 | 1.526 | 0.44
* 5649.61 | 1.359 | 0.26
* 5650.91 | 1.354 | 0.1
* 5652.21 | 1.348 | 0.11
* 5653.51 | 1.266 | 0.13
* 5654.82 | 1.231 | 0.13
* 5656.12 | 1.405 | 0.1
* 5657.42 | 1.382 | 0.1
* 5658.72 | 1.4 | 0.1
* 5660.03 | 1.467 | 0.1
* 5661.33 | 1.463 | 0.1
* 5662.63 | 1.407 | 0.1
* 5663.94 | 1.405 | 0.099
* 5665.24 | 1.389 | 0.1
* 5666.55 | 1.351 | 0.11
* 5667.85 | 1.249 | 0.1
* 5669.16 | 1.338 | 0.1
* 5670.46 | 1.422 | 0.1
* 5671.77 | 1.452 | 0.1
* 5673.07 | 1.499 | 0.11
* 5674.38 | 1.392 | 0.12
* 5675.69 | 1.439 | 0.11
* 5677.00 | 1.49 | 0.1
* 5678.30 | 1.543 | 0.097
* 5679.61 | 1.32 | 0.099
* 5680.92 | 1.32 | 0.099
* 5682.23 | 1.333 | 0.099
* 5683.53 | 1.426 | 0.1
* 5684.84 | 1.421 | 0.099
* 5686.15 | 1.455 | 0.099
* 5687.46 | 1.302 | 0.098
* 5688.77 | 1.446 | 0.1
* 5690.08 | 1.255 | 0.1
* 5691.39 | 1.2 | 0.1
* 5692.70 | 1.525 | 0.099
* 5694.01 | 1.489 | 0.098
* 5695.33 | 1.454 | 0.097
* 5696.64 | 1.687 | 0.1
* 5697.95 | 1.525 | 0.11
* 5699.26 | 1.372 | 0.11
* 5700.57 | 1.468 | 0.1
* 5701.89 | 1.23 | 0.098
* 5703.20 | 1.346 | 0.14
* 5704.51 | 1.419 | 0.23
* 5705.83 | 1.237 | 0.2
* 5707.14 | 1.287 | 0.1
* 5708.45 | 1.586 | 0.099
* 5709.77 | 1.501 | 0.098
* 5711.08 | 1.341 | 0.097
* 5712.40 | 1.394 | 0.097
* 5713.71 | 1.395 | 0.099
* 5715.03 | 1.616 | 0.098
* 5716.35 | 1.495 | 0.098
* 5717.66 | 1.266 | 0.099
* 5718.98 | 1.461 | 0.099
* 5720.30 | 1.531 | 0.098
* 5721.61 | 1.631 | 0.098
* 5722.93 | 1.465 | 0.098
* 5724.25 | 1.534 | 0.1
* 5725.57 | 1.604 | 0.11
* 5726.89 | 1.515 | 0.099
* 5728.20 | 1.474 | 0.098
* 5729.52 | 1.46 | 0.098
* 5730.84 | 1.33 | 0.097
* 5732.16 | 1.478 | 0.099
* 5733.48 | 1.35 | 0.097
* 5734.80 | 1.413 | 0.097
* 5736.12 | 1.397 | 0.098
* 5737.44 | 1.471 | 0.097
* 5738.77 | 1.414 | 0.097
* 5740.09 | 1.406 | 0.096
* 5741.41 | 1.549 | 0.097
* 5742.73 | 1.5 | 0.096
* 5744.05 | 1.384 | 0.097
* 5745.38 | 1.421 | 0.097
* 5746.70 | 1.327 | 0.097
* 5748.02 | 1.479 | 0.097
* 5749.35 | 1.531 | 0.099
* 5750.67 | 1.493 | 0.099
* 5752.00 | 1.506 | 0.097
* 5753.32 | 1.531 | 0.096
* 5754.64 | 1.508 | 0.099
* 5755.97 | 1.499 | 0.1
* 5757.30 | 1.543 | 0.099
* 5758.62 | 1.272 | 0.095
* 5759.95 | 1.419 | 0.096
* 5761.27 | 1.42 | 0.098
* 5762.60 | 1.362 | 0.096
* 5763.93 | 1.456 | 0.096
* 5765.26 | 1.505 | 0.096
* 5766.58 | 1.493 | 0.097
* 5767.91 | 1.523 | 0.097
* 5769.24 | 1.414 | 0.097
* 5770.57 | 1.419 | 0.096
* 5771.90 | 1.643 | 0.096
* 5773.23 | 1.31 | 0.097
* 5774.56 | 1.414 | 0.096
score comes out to 1.44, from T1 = 1.478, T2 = 1.461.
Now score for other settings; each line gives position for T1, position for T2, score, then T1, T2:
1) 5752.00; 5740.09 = 1.31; 1.506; 1.406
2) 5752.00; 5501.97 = 1.61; 1.506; 1.558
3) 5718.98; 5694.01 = 1.52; 1.461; 1.489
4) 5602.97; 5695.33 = 1.64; 1.27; 1.454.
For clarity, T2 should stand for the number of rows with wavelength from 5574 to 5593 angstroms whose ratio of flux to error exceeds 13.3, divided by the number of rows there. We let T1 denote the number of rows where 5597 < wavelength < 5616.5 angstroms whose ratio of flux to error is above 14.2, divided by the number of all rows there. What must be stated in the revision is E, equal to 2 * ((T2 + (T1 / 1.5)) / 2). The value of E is 0.36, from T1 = 0.13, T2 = 0.27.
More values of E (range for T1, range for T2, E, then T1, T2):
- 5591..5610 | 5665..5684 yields 0.82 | 0.13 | 0.73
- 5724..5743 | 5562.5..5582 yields 1.04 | 0.87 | 0.47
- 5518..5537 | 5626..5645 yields 0.58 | 0.07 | 0.53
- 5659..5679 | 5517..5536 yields 0.80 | 0.40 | 0.53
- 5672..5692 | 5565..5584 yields 0.73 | 0.40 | 0.47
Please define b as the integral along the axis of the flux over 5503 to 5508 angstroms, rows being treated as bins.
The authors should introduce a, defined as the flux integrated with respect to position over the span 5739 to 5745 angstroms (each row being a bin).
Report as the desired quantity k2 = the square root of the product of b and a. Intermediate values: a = 8.7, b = 6.9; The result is 7.73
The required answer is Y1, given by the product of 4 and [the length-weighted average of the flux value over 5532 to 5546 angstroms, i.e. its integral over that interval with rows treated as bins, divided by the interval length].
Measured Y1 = 5.6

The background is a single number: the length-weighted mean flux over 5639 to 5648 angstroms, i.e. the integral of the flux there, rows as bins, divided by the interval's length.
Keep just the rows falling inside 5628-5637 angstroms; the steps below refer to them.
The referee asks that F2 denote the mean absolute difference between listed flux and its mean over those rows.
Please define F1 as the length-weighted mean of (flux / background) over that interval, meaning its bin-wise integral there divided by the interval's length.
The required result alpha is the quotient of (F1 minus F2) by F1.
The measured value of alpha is 0.927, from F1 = 0.97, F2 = 0.071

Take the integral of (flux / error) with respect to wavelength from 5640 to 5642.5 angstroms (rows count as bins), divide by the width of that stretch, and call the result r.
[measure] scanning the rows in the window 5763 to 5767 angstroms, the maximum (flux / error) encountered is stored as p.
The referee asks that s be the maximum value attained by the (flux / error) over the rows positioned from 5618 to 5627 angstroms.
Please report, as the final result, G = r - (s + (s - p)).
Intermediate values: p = 15.7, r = 13.2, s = 15.2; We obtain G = -1.5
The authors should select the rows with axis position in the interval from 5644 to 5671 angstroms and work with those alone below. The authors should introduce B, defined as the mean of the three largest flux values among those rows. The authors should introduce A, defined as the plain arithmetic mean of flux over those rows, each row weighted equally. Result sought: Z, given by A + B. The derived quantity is 2.93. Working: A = 1.39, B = 1.54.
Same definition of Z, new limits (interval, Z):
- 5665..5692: 2.89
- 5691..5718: 3.05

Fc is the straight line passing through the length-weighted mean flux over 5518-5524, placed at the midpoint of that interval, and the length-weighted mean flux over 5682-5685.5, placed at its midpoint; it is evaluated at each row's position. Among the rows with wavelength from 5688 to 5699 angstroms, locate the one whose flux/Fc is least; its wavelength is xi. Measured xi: 5691.39 angstroms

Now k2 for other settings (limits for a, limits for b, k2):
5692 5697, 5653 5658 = 7.10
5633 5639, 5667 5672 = 7.35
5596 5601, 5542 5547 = 6.83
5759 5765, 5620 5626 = 8.15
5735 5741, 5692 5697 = 8.08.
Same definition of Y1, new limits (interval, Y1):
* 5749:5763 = 5.9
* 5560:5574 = 5.4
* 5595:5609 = 5.3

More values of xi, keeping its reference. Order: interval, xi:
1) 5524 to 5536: 5526.10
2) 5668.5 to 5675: 5669.16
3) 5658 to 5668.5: 5667.85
